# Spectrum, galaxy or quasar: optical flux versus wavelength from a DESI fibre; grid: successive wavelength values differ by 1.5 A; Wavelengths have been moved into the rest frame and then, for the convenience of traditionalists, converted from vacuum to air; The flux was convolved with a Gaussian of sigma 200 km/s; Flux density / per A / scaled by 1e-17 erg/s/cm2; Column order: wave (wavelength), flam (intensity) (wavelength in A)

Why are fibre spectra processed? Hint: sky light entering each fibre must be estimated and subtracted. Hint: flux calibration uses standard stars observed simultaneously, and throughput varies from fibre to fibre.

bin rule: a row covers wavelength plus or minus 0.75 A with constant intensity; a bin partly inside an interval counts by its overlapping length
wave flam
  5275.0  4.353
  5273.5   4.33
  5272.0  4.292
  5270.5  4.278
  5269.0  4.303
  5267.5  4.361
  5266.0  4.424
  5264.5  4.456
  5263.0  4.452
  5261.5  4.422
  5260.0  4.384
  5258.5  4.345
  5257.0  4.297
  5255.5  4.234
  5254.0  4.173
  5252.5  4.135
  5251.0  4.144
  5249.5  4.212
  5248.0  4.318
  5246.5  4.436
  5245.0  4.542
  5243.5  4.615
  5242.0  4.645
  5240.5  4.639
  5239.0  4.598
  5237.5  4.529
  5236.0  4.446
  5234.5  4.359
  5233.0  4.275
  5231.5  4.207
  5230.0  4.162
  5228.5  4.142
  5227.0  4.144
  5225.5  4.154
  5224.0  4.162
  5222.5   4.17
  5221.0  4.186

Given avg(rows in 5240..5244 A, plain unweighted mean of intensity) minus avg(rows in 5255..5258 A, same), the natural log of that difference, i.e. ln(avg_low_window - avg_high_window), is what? -1.0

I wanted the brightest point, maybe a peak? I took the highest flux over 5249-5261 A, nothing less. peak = 4.384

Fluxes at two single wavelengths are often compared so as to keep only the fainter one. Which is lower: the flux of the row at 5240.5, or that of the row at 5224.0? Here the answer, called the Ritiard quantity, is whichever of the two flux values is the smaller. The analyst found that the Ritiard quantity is 4.16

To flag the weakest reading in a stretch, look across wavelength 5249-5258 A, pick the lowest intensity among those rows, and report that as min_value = 4.135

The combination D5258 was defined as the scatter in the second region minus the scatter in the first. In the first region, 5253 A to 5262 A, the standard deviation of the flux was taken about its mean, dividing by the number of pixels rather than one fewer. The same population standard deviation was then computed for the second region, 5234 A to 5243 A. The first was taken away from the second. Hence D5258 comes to 0.02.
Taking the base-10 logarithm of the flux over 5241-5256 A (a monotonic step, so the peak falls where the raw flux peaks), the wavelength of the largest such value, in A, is 5242.0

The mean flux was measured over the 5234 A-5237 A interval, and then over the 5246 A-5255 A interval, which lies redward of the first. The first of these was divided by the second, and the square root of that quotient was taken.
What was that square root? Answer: 1.02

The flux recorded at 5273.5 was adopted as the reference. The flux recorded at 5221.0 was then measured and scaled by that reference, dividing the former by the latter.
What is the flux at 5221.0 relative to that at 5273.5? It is 0.97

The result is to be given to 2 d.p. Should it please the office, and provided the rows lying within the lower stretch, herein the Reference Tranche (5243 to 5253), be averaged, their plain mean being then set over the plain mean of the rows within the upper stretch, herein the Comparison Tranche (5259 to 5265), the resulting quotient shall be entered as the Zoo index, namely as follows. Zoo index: 0.98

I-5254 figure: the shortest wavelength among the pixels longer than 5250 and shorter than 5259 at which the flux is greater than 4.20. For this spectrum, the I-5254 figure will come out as 5255.5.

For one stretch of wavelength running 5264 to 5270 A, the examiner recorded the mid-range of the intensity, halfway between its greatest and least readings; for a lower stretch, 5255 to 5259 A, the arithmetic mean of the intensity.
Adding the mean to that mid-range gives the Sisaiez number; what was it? 8.67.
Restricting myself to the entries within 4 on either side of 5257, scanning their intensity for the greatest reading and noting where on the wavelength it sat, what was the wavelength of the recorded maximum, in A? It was 5260.0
